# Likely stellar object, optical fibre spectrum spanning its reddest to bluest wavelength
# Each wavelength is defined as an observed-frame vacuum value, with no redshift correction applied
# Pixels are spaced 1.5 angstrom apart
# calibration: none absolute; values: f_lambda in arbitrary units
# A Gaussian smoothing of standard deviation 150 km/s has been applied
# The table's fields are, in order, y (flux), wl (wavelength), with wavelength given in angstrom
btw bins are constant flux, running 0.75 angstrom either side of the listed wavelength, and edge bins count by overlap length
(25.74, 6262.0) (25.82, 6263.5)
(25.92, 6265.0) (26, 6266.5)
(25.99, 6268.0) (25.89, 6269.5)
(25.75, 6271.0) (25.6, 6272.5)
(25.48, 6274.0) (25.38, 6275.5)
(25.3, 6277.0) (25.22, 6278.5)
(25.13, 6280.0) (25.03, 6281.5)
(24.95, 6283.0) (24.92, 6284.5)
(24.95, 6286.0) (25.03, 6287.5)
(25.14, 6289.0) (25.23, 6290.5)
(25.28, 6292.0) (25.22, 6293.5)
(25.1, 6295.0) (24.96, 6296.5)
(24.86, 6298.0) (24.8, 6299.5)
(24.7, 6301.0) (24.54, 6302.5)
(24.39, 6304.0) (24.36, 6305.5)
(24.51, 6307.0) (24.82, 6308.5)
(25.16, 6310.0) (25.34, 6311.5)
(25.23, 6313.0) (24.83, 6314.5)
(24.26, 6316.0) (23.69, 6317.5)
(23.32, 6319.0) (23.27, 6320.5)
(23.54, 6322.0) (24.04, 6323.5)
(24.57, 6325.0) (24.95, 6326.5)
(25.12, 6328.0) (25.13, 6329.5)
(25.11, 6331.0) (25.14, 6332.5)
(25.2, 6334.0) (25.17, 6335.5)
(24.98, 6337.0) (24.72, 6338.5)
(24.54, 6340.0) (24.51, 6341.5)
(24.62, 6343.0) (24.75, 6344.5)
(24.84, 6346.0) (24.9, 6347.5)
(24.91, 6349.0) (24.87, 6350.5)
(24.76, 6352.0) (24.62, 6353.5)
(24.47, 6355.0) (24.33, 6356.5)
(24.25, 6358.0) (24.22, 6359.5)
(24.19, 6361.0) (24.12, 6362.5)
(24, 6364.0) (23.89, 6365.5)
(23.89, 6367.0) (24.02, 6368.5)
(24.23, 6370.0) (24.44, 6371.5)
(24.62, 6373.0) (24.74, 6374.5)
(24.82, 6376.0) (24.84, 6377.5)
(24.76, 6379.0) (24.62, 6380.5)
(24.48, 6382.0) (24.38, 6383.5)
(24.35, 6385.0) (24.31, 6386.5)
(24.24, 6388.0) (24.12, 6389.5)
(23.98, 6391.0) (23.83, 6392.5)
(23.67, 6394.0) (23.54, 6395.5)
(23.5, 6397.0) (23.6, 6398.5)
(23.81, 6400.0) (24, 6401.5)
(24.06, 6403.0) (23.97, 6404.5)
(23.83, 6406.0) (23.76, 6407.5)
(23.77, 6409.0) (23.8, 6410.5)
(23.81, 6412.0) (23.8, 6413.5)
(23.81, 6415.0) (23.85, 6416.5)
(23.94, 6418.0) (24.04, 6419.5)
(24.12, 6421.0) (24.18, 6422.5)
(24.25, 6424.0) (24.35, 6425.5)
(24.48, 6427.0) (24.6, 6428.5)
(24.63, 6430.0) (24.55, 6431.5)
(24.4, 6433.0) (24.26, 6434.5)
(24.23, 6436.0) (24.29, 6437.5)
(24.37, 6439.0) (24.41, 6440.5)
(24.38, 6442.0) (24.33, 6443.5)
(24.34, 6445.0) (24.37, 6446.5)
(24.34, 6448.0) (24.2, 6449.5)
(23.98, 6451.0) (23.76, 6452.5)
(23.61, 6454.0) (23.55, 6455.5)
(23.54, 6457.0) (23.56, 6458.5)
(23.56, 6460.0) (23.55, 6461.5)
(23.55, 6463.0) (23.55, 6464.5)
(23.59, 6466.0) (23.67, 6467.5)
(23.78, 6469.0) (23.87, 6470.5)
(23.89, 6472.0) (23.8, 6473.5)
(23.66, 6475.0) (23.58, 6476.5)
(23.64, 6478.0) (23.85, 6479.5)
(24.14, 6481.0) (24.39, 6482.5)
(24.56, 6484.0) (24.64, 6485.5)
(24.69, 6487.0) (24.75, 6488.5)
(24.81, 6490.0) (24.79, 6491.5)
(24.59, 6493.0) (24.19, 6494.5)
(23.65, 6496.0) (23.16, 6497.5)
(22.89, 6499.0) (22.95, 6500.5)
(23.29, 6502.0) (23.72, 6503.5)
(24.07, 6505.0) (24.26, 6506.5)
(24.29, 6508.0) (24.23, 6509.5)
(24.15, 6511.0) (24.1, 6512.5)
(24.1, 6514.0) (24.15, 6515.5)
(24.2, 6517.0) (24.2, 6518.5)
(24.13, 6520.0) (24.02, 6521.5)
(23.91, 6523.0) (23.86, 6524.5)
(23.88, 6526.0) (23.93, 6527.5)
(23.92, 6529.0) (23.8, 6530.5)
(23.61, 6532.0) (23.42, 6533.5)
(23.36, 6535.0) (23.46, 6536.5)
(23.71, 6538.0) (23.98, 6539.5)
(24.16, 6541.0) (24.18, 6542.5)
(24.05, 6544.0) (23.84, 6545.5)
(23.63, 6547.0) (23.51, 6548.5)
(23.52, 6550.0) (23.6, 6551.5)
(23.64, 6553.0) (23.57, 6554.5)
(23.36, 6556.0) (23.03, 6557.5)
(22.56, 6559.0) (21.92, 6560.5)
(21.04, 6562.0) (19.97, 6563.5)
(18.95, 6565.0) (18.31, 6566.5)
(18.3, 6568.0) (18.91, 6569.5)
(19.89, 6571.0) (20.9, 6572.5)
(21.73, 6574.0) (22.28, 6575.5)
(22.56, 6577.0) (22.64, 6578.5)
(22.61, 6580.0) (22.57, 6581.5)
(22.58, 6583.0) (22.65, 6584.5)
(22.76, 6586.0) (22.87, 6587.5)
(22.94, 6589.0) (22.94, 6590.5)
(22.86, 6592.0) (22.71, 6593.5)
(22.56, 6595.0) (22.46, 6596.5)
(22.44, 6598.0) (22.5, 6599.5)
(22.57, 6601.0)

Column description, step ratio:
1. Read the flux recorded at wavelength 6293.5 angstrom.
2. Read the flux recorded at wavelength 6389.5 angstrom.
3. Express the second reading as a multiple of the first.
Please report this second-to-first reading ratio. 0.96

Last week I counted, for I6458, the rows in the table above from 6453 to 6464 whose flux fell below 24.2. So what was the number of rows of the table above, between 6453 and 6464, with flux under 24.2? 7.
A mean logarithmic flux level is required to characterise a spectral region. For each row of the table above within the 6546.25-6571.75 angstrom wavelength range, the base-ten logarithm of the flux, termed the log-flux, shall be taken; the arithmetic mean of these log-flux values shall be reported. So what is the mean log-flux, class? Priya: 1.33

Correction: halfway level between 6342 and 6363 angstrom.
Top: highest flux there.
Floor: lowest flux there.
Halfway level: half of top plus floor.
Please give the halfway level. 24.5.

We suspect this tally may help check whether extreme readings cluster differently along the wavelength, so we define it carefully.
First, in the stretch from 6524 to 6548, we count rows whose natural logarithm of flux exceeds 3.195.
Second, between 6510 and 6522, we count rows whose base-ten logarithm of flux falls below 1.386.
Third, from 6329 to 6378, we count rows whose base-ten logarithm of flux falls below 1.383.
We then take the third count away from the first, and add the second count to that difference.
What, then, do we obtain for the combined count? 3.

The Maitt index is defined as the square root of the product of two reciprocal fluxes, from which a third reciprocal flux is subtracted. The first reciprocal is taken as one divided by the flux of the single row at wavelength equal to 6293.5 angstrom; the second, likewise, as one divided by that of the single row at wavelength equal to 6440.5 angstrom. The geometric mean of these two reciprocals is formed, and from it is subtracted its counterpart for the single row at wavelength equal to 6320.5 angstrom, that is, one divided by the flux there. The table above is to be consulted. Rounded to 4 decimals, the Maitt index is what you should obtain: -0.0027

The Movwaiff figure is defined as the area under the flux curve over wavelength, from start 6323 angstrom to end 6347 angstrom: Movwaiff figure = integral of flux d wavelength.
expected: 596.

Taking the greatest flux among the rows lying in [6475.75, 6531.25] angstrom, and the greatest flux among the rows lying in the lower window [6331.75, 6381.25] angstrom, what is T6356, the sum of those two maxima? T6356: 50.01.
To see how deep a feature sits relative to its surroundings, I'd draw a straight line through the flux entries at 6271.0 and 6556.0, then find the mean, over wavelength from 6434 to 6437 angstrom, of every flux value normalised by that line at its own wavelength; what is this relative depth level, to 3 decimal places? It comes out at 0.995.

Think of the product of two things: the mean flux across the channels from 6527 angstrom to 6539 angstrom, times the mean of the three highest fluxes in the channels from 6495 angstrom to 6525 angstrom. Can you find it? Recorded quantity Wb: 574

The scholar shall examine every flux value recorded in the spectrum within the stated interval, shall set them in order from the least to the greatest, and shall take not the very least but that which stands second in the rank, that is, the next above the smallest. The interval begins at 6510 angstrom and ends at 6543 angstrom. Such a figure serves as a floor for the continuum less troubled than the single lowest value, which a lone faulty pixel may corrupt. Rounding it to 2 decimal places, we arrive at 23.42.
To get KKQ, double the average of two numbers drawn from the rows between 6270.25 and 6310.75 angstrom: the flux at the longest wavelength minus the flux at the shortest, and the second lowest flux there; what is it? 23.8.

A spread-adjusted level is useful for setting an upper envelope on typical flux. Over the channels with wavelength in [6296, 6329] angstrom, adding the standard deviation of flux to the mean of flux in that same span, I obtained 25.1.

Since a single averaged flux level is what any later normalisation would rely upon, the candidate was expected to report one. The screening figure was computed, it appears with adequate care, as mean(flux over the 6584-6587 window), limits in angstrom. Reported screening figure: 22.7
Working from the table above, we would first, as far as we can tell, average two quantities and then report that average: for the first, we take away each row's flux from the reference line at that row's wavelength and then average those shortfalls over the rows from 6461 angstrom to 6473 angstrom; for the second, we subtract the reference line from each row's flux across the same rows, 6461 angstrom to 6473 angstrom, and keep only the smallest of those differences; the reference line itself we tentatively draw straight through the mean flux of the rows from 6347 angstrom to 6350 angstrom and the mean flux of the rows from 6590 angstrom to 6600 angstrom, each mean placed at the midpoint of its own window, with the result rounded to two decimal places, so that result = -0.09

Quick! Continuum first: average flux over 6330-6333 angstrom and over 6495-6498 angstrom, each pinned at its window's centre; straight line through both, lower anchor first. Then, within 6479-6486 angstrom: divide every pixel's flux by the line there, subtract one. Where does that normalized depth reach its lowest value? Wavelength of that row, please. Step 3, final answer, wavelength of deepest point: 6479.5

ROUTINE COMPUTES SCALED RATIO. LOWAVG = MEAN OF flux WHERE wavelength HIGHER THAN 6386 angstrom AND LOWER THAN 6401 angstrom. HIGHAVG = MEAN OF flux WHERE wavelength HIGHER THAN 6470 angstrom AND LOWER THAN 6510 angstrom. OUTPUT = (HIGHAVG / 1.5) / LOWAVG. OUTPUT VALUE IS 0.67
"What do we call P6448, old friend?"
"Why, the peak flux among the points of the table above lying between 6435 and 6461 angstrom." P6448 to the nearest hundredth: 24.41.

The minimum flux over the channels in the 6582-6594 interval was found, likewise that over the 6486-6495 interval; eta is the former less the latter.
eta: -1.6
